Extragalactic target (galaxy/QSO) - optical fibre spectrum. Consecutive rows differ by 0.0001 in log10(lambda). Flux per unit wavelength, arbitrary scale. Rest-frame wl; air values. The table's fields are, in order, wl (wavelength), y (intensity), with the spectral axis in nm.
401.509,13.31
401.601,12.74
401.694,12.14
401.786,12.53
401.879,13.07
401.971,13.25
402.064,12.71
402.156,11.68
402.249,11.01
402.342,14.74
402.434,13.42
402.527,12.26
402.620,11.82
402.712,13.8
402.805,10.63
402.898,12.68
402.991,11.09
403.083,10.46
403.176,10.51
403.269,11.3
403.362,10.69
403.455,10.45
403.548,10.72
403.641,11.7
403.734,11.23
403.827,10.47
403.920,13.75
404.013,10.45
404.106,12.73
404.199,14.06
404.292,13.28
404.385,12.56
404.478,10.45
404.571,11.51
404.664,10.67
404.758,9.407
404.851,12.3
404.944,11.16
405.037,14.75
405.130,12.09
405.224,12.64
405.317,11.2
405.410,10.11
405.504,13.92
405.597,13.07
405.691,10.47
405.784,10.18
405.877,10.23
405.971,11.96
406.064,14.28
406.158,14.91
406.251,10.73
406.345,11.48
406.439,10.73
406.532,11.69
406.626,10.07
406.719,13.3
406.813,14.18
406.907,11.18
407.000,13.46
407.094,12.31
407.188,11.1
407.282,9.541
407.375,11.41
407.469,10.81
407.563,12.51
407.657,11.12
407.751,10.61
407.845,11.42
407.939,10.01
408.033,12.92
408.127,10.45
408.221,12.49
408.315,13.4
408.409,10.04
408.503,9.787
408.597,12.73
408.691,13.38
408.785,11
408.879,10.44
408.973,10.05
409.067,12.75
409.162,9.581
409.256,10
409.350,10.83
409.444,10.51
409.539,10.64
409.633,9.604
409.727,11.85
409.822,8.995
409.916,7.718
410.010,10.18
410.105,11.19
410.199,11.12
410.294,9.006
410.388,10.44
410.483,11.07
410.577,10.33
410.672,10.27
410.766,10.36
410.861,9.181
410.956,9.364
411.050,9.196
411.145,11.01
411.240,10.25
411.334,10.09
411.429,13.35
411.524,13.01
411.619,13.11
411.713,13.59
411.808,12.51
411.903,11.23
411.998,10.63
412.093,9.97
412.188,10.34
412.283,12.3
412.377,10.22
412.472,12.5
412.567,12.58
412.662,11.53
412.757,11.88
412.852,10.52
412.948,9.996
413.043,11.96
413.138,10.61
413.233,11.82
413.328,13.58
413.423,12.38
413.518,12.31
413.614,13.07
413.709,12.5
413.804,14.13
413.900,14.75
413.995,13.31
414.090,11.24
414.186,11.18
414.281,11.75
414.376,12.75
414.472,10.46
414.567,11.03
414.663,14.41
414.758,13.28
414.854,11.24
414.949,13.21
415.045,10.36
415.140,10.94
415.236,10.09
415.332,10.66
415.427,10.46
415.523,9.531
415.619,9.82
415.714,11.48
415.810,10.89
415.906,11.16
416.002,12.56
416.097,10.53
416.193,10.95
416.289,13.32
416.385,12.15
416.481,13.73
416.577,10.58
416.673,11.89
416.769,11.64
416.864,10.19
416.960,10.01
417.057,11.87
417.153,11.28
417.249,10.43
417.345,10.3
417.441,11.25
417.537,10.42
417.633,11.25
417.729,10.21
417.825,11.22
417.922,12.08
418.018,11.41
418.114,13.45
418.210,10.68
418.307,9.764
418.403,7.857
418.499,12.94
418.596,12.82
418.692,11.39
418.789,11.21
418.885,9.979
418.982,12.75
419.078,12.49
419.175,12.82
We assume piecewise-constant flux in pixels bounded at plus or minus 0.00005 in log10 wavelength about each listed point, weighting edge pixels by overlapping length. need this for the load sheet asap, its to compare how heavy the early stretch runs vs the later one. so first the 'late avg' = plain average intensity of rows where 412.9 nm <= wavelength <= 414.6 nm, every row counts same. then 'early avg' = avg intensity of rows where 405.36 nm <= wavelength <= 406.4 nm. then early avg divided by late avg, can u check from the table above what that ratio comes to 0.98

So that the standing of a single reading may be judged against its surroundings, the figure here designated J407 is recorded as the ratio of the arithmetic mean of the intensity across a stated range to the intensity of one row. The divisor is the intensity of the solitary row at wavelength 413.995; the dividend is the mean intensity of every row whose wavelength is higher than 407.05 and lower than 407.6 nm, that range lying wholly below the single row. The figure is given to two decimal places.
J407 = 0.85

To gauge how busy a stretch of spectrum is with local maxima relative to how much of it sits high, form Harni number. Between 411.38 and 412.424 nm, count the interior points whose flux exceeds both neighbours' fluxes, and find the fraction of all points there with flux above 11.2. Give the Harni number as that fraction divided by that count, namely 0.32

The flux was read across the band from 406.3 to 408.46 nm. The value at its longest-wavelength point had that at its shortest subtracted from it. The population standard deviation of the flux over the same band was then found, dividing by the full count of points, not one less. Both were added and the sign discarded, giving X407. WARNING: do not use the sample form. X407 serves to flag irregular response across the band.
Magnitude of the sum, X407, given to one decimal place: 0.2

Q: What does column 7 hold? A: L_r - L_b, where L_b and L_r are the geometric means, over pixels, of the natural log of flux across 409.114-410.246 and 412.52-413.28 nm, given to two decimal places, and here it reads 0.11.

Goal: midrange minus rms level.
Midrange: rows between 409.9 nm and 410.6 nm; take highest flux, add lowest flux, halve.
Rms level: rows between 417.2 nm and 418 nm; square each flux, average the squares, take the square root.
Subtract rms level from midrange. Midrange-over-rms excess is -1.46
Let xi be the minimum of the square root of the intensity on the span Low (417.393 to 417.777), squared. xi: 10.2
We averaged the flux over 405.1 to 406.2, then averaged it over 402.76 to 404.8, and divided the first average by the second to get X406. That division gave 1.06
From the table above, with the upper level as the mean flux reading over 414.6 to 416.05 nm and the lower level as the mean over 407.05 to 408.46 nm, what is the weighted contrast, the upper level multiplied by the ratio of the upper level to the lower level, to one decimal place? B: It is 11.3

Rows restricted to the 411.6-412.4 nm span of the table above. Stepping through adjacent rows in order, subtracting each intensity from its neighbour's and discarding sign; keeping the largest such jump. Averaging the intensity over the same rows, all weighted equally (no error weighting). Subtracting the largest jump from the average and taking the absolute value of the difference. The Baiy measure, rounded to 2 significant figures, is 9.5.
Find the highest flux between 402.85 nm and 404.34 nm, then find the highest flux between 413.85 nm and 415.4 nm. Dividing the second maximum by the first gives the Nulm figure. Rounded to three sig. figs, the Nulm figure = 1.05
